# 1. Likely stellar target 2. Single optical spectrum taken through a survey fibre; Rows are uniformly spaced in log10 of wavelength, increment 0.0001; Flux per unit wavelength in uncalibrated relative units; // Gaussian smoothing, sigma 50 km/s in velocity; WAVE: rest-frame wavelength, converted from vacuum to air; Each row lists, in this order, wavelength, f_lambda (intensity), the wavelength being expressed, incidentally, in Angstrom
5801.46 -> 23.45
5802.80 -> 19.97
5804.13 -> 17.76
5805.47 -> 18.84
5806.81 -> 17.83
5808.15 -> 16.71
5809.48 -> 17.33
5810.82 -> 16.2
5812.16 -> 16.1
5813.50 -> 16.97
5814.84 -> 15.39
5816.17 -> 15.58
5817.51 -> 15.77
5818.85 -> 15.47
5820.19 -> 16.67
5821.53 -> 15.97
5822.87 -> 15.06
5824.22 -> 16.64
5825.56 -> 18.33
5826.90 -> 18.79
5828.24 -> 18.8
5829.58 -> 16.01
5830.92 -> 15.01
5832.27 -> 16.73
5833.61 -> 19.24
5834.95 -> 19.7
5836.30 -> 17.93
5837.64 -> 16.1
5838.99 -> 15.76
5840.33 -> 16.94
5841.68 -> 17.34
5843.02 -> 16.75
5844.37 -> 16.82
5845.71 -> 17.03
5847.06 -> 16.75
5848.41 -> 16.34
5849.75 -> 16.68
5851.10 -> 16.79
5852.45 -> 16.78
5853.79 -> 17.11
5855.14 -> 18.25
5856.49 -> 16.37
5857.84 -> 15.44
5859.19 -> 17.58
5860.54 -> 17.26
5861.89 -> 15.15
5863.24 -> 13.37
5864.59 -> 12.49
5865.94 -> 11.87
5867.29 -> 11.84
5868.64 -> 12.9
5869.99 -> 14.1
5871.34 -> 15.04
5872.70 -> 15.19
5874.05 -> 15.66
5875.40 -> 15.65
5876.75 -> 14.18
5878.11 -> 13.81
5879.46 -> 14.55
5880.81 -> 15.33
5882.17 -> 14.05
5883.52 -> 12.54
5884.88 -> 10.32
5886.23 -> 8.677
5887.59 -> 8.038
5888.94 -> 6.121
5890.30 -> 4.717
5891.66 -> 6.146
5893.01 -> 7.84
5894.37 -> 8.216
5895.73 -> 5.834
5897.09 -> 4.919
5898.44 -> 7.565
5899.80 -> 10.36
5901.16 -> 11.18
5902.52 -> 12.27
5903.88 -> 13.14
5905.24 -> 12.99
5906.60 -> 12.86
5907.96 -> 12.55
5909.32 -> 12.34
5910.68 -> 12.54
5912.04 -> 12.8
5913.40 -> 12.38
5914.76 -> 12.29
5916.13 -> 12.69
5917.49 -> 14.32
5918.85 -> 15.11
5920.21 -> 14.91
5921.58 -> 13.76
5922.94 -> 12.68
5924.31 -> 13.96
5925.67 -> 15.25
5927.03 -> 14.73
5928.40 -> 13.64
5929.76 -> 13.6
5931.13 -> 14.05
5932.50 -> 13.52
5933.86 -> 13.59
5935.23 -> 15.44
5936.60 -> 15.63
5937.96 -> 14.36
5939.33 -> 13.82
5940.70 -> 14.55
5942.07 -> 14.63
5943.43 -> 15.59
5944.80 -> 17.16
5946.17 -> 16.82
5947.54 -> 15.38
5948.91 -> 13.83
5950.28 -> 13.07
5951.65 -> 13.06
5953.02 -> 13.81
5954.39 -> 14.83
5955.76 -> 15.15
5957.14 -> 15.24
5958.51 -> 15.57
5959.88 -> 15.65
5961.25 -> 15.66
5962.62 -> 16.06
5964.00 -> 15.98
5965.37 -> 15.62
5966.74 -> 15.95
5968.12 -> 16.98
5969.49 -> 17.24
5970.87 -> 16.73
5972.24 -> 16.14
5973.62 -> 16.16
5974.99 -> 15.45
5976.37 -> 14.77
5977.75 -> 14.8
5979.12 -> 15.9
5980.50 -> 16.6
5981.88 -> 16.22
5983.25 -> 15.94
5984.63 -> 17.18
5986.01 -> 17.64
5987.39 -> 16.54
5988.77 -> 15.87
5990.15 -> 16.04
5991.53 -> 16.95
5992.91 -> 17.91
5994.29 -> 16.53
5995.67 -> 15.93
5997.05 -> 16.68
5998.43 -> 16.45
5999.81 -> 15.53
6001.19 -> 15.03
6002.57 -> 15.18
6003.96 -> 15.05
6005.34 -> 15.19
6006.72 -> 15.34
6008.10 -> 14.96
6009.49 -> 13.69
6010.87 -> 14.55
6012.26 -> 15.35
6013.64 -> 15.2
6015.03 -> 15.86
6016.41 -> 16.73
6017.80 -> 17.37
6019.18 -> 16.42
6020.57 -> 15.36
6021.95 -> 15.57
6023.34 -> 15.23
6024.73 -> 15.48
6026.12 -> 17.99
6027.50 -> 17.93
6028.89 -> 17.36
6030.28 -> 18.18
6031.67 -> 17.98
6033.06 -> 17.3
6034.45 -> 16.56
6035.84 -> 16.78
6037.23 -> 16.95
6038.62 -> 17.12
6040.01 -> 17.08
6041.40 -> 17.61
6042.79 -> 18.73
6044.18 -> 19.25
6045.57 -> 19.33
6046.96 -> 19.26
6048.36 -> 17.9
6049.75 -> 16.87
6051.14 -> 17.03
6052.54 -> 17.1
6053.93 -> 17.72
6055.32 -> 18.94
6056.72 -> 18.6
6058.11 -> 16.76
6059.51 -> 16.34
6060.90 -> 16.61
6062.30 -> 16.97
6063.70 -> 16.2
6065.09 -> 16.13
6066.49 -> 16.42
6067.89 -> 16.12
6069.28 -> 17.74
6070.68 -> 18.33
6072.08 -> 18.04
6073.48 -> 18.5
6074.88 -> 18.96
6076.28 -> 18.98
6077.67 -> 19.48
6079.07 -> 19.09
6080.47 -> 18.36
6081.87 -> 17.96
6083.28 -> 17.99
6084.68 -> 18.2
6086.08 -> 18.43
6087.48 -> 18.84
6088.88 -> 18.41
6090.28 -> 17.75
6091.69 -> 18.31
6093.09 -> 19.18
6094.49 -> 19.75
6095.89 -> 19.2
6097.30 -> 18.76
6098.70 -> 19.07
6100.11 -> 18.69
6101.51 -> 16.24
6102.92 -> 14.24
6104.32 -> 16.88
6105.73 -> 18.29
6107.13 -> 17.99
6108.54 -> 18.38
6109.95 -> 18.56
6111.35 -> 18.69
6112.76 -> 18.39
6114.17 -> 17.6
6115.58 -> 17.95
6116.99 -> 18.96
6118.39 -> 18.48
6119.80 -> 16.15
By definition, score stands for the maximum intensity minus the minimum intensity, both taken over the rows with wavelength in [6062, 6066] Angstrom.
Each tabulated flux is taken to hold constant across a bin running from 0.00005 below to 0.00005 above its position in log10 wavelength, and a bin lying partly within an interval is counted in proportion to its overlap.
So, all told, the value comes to 0.84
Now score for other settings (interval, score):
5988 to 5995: 2.04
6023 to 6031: 2.95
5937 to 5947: 3.34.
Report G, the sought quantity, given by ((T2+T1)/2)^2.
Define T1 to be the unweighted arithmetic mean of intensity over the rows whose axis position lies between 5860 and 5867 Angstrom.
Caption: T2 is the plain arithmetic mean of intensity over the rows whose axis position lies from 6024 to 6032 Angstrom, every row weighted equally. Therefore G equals 248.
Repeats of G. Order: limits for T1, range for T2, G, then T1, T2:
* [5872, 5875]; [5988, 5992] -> 251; 15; 16.3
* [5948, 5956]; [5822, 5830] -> 244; 14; 17.3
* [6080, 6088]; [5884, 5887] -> 193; 18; 9.5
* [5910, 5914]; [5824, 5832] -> 223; 13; 17.3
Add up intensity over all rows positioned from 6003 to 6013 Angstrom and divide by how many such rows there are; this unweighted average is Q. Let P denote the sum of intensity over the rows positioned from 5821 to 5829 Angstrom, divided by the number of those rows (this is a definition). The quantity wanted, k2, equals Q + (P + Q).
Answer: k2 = 47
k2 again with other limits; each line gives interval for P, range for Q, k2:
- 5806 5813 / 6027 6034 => 52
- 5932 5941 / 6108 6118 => 51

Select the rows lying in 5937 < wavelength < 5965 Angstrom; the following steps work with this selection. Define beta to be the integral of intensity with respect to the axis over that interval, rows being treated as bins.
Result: 421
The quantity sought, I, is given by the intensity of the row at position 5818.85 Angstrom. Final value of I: 15.47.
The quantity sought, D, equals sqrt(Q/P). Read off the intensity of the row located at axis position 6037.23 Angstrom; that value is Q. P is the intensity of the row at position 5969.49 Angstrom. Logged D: 0.99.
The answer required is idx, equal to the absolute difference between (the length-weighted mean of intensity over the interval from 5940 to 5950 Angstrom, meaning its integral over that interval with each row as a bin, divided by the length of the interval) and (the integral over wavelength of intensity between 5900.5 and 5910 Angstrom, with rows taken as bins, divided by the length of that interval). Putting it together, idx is 2.8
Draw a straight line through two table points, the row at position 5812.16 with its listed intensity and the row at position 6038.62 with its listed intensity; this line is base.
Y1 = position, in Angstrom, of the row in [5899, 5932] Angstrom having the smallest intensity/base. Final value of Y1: 5899.80 Angstrom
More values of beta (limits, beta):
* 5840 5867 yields 434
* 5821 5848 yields 461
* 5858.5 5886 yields 387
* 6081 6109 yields 507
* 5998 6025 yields 418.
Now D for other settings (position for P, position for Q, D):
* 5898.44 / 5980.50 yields 1.48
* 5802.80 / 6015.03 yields 0.89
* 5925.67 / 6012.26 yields 1.00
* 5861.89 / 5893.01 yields 0.72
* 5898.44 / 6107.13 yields 1.54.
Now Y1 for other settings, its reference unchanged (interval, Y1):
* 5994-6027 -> 6009.49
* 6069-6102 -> 6101.51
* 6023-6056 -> 6023.34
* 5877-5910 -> 5890.30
